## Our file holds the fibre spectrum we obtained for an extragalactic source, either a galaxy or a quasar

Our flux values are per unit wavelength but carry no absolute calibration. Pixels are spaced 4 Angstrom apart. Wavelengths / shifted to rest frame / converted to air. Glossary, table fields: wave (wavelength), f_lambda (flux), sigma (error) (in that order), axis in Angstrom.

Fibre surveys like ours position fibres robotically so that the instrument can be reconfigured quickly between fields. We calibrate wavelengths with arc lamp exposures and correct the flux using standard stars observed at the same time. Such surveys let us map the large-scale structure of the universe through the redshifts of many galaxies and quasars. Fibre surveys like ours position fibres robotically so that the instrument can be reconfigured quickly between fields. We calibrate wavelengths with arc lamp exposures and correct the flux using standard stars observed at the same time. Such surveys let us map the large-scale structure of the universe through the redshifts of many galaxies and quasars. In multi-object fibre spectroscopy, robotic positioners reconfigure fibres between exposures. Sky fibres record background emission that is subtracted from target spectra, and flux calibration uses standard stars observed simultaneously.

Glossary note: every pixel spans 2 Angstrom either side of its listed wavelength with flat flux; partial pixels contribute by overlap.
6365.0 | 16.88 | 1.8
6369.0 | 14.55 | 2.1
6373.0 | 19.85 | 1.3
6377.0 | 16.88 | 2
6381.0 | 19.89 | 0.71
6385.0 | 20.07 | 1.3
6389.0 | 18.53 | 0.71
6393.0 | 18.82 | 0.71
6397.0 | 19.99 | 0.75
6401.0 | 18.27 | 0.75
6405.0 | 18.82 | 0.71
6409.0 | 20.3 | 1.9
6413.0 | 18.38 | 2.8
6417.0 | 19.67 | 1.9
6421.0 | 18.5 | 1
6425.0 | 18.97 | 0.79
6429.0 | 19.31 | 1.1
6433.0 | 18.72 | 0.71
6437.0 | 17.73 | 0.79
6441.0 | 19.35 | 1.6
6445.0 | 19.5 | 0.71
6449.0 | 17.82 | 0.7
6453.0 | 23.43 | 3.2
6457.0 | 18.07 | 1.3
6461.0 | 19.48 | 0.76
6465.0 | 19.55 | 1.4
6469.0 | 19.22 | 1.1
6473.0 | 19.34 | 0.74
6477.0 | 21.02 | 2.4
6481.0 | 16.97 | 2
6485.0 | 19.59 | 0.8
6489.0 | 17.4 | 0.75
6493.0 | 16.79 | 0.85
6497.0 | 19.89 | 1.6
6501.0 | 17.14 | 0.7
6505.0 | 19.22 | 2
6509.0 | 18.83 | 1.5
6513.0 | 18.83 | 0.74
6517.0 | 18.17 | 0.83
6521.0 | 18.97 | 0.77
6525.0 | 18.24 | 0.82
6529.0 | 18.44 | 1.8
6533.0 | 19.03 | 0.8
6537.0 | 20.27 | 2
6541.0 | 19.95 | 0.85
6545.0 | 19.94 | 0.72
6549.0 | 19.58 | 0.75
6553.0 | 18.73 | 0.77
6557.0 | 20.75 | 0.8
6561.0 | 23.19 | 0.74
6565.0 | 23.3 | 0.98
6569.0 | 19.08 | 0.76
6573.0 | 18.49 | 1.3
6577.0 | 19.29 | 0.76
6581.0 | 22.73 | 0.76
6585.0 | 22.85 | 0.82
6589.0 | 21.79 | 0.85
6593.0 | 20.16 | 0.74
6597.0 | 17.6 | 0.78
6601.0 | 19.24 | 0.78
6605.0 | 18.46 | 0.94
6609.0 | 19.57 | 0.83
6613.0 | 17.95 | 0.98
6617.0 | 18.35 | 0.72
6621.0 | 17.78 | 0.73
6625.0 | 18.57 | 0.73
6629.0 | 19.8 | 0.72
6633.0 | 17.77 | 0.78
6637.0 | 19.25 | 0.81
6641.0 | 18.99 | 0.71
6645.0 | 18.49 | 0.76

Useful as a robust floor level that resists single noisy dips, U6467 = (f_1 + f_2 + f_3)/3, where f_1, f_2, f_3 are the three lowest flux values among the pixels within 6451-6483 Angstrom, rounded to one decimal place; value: 18.1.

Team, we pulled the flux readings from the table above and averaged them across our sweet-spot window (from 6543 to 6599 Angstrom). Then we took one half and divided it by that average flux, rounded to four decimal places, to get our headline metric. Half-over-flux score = 0.0243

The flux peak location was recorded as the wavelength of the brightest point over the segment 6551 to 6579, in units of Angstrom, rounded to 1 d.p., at 6565.0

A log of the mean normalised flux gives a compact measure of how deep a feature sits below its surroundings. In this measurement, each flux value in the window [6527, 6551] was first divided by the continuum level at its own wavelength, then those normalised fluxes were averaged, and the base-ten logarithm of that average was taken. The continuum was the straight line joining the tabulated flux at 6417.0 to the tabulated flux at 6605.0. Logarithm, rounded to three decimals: 0.015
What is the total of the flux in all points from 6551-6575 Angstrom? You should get 124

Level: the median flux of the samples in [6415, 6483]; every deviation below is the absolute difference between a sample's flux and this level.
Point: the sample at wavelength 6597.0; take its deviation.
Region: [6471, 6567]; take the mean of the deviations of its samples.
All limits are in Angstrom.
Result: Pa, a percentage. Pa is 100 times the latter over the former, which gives 70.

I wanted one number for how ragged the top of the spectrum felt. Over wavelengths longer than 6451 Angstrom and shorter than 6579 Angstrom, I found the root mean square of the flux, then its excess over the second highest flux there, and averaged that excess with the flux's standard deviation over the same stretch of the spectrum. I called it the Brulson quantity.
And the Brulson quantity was -1.1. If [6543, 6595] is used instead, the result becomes -0.3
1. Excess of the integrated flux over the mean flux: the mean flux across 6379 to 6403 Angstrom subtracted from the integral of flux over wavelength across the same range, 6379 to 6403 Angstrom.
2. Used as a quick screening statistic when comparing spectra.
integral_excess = 443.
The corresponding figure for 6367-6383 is 267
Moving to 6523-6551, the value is 522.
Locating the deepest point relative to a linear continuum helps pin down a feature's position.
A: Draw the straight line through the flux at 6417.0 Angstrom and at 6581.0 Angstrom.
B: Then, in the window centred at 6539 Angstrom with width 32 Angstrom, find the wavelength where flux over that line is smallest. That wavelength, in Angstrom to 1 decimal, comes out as 6525.0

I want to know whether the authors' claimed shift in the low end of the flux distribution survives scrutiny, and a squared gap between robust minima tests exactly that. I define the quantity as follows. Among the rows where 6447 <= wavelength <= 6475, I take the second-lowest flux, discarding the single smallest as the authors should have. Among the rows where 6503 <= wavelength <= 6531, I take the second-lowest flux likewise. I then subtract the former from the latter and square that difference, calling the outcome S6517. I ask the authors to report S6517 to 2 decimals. 0.03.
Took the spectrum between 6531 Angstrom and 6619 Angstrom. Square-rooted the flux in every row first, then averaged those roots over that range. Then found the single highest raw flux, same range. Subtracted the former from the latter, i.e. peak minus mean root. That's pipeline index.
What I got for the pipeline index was 18.83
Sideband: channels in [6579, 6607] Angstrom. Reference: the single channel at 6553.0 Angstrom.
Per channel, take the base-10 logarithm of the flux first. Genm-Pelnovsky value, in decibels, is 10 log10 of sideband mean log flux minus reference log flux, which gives -15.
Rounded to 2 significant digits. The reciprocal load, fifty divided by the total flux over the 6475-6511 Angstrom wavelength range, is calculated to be 0.30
